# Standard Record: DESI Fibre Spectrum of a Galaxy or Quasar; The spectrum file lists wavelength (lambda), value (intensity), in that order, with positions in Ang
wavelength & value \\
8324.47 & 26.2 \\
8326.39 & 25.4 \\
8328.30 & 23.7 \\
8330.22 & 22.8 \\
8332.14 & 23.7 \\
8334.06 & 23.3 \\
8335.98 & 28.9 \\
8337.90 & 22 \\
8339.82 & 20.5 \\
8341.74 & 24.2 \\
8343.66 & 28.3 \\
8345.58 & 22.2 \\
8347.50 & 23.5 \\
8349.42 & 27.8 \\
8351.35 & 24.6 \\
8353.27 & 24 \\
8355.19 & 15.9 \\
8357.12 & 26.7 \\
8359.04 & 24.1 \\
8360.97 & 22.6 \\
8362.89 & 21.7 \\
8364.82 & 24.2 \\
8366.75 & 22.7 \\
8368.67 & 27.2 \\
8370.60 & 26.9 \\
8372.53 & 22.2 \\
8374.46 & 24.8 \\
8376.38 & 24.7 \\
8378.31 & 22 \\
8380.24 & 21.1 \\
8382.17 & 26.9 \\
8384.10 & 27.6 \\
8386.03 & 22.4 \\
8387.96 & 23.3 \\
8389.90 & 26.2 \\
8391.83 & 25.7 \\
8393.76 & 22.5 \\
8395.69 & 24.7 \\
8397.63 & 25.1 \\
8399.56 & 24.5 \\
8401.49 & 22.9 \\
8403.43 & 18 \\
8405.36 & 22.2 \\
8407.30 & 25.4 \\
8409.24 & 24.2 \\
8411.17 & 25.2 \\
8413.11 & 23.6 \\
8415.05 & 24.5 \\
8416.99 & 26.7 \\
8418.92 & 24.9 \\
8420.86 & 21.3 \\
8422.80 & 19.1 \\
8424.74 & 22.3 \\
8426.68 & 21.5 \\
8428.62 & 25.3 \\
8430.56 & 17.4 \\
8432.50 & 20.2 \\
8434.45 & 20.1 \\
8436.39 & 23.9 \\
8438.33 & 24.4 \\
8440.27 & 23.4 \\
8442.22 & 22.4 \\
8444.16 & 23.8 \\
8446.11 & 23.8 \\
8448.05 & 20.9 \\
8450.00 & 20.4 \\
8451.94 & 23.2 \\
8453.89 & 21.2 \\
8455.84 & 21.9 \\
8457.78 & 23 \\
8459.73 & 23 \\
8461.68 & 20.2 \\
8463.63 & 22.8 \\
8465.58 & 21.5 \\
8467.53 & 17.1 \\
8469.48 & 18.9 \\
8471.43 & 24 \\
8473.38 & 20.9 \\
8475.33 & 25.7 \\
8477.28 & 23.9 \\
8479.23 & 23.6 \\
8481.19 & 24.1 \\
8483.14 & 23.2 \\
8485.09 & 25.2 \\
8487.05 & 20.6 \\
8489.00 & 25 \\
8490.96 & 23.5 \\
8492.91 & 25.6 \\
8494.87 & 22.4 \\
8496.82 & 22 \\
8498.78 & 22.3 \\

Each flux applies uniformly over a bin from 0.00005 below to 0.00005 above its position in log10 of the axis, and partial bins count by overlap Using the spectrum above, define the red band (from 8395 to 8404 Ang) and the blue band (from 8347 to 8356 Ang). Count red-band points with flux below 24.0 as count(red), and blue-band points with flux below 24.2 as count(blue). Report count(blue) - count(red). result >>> 1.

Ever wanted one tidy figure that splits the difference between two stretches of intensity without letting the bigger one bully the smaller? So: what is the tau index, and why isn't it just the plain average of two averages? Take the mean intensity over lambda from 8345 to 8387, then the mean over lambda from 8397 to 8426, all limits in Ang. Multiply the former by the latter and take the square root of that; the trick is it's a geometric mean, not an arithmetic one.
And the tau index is 23.6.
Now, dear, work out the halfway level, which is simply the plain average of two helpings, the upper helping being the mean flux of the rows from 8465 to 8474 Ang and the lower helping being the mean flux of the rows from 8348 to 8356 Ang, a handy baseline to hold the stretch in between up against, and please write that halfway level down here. 21.8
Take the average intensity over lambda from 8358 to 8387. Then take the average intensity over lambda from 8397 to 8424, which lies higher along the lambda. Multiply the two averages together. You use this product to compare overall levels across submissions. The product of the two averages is 563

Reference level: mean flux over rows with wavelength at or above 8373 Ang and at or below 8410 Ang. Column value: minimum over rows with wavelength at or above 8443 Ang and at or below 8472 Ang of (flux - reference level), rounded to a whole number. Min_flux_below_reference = -7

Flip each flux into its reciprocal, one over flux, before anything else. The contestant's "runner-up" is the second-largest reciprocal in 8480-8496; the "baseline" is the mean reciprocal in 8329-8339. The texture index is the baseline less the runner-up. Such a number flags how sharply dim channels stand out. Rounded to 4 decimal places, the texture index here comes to -0.0028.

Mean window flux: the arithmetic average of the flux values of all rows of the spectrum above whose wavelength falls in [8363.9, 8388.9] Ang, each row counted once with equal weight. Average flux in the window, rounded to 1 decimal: 24.3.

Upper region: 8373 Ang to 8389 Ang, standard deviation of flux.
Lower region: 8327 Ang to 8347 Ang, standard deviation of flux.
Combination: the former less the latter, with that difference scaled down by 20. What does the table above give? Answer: -0.02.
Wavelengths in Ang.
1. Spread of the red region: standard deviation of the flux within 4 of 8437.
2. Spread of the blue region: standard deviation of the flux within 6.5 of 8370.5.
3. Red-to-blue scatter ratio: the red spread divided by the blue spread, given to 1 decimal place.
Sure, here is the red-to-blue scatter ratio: 1.0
